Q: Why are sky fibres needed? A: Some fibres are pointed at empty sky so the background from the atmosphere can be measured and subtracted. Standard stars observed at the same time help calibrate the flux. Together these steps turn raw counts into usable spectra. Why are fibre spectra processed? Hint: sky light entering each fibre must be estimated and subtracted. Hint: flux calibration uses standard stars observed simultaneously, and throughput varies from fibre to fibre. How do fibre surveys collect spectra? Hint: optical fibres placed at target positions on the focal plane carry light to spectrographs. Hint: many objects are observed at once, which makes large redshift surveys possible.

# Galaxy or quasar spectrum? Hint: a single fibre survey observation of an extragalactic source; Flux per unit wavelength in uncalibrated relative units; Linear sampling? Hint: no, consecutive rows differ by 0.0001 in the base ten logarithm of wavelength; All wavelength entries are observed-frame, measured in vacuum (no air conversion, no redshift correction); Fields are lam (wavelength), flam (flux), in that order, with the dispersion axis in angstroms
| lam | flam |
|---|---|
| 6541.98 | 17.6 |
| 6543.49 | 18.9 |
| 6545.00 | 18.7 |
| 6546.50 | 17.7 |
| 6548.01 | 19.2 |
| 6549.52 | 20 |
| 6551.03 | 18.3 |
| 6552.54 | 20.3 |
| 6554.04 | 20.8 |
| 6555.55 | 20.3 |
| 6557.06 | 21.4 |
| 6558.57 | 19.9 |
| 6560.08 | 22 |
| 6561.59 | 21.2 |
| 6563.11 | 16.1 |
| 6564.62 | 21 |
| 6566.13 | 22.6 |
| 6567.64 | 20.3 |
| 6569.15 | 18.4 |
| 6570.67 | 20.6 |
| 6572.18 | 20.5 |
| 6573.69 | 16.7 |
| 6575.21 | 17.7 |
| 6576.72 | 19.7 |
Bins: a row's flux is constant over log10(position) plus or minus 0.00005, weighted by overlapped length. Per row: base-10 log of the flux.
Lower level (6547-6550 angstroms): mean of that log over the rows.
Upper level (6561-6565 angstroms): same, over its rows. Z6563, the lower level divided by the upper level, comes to 1.01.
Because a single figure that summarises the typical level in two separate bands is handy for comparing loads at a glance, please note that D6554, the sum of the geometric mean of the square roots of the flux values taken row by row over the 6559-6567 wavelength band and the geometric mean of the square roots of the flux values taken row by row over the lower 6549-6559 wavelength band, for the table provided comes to 9.01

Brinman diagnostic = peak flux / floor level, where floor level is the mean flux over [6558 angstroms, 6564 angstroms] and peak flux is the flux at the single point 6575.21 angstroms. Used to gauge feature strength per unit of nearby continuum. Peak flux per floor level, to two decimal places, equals 0.89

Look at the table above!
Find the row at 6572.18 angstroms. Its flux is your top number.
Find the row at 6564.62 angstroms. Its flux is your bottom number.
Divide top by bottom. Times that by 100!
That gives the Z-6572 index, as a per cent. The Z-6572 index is 98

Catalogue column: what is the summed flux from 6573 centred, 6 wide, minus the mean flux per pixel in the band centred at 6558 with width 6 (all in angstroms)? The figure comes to 55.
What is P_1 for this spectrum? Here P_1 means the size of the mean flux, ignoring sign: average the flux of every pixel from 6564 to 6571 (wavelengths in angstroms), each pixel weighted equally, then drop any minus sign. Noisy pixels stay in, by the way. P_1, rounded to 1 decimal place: 20.6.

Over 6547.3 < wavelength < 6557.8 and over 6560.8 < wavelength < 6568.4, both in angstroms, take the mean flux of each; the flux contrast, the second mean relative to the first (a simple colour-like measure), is 1.01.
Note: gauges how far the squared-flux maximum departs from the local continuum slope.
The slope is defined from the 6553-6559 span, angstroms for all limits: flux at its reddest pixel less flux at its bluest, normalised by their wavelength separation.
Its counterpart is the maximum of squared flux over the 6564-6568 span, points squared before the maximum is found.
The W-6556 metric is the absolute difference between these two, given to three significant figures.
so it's 511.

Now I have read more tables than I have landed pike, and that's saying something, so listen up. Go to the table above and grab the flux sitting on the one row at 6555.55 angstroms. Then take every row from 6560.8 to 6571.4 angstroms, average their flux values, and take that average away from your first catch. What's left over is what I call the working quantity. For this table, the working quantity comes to 0.3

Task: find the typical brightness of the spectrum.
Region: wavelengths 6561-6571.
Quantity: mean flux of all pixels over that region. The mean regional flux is 20.0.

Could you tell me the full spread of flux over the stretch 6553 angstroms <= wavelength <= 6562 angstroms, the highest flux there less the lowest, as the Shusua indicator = 2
